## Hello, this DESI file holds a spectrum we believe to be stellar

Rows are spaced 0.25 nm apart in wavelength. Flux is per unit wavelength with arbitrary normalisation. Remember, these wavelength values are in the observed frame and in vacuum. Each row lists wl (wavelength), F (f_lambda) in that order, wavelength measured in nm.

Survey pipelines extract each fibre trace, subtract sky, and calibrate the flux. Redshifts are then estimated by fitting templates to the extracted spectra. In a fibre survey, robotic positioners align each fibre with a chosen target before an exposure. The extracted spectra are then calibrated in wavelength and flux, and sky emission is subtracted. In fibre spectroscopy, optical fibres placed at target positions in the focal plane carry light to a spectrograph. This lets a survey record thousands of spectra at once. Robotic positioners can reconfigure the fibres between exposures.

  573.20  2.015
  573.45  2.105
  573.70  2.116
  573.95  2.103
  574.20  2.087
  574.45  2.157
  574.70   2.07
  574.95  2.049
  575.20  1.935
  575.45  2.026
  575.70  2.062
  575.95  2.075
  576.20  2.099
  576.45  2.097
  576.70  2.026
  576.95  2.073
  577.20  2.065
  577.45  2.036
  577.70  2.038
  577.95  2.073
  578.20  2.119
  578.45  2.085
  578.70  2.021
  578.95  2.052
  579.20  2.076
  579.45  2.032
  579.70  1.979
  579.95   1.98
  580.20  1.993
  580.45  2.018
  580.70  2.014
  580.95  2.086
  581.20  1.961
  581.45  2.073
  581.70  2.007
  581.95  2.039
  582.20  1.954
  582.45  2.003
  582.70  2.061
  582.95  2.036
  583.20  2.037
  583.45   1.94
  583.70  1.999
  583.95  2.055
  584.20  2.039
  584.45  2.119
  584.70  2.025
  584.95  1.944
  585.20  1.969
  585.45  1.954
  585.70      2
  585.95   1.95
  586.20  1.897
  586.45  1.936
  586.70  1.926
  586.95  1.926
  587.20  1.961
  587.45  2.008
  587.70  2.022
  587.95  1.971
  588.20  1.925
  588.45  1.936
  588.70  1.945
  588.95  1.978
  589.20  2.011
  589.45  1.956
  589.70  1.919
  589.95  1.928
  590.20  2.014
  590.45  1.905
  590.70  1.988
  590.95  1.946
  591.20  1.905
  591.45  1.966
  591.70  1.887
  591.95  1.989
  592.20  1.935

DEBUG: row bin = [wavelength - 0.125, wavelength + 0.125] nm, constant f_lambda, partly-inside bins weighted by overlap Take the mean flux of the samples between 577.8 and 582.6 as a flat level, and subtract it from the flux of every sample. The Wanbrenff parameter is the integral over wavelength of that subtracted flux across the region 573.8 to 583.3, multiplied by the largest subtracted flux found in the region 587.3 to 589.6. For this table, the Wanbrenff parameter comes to -0.0011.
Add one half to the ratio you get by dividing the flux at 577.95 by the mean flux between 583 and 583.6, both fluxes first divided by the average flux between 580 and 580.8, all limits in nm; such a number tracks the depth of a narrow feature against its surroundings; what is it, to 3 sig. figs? 1.54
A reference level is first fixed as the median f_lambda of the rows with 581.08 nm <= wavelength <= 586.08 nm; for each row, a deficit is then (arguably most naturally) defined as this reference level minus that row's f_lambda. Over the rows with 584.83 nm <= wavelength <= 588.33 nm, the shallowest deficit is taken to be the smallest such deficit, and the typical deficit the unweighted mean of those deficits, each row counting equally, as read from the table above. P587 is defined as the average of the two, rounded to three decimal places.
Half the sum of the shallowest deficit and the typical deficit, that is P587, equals 0.016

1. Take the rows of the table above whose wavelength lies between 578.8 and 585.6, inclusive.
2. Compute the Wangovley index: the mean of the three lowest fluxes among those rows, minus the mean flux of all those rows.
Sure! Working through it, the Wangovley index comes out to -0.070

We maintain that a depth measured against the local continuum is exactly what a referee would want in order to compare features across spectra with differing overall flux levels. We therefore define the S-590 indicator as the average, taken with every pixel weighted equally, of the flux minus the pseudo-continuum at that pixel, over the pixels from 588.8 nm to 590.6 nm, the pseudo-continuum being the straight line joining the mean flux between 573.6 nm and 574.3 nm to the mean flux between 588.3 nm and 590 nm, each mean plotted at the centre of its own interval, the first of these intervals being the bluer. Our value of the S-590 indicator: 0.010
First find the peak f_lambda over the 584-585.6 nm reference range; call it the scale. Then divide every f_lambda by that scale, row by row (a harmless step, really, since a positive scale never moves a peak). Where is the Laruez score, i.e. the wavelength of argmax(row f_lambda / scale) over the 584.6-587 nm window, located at 584.70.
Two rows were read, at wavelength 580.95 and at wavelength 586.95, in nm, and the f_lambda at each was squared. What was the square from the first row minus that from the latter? 0.64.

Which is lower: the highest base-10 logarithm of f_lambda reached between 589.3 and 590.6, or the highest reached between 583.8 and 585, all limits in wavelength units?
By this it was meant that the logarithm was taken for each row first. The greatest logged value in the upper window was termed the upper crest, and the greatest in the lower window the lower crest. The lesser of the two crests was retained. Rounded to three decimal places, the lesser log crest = 0.304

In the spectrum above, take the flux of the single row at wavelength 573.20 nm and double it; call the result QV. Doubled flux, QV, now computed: 4.03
